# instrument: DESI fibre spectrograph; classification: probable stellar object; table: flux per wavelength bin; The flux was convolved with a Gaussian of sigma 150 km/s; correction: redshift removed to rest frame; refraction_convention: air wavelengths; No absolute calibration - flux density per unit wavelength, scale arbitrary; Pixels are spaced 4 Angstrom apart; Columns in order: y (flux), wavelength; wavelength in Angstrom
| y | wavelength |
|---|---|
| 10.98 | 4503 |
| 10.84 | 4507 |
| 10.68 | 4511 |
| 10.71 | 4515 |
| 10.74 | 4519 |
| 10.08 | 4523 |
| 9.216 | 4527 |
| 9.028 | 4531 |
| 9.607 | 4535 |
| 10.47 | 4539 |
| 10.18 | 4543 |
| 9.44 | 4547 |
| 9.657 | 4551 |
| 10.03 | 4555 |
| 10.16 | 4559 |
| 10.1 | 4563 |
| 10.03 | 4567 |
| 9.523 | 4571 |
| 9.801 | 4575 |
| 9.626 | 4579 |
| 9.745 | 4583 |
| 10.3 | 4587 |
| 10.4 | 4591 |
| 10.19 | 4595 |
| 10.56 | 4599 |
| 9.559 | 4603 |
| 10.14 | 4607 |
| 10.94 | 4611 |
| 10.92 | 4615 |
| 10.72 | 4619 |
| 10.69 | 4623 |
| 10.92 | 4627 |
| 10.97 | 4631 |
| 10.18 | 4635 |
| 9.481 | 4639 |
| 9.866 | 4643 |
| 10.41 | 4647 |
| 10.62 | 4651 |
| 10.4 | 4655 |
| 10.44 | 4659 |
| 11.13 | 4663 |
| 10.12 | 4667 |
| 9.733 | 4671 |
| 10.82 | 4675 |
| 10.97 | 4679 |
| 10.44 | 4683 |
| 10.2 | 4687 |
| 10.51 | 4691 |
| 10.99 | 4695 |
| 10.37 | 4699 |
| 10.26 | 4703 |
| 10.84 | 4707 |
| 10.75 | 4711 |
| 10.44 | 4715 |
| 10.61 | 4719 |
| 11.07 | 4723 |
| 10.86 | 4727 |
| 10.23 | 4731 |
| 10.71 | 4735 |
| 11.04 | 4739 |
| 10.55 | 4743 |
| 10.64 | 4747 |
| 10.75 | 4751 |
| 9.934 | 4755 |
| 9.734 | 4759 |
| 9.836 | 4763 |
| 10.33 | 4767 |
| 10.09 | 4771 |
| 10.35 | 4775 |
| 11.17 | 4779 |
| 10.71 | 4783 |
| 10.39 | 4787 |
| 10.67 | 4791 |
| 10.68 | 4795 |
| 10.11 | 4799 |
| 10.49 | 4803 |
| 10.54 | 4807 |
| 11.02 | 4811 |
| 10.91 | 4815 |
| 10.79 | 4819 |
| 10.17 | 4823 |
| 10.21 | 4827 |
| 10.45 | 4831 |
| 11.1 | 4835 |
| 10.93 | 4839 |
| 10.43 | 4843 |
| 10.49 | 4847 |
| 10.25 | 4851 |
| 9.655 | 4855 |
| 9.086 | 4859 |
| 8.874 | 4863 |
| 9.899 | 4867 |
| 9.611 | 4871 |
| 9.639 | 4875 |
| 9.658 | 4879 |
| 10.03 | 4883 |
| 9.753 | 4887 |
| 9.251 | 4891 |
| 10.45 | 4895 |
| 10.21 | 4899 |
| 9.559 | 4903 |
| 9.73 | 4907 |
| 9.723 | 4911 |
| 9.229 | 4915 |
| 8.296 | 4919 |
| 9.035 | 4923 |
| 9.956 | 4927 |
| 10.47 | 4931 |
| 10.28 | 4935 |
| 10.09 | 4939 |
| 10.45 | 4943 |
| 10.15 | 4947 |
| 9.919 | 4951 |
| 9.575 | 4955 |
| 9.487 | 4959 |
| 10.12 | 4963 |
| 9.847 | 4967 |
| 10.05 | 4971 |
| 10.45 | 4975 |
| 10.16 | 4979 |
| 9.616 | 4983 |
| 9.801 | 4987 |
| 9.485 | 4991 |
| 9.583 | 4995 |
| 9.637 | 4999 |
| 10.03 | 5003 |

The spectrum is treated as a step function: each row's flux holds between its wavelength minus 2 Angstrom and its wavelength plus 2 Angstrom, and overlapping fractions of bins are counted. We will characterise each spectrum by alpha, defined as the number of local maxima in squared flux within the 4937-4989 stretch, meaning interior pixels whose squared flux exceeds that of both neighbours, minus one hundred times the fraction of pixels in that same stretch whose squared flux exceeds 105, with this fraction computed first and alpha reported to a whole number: -12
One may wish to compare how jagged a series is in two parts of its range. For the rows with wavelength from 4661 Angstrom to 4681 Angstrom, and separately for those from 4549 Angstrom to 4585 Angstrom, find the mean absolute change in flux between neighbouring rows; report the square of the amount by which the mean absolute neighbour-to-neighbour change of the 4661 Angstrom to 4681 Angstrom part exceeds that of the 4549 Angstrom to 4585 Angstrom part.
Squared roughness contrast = 0.20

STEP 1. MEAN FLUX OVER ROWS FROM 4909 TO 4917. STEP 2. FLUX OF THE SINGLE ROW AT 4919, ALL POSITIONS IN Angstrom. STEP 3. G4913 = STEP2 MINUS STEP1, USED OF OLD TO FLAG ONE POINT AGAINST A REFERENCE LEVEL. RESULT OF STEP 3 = -1.2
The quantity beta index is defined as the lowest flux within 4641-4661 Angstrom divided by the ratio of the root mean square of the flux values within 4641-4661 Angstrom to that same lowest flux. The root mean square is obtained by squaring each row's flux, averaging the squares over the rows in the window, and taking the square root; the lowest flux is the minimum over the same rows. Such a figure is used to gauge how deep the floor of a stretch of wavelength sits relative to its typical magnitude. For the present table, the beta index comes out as 9.40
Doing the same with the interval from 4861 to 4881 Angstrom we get 8.25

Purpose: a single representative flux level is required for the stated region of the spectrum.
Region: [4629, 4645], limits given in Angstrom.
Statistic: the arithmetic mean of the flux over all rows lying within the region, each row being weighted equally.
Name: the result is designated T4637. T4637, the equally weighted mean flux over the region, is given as 10.1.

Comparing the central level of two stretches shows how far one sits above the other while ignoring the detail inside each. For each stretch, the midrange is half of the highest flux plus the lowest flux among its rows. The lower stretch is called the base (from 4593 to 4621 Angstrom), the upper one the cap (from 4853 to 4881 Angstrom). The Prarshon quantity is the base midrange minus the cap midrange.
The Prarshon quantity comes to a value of 0.9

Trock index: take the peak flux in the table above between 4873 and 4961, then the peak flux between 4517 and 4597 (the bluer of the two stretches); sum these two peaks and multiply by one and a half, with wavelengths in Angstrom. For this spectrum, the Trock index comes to 31.8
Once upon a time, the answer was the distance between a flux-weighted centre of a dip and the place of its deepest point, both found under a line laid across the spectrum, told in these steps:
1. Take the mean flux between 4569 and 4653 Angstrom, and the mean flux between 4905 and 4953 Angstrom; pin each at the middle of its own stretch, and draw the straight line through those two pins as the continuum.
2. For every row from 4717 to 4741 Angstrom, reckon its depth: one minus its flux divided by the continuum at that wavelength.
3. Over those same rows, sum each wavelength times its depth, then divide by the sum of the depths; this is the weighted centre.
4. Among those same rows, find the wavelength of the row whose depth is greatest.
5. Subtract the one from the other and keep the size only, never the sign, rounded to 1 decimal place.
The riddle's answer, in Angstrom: 1.7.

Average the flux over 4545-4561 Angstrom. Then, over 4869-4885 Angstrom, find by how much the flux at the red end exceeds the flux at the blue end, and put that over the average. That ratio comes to 0.04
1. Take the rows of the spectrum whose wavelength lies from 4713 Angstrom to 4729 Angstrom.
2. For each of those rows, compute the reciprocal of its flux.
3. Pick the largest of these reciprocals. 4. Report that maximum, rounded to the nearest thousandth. 0.096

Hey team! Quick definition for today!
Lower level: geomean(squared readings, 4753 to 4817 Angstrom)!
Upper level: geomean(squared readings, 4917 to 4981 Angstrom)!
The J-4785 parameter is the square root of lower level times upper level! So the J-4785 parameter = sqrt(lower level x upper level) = 103.0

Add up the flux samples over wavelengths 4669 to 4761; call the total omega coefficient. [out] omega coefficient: 242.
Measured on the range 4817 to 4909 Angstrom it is 230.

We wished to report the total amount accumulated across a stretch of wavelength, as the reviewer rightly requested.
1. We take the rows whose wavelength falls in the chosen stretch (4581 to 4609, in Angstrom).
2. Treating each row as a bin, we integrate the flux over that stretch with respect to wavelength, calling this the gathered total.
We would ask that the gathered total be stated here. 284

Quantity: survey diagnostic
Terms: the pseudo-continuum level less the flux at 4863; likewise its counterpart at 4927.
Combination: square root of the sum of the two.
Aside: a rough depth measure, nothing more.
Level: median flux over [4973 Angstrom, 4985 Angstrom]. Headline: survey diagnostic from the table 1.2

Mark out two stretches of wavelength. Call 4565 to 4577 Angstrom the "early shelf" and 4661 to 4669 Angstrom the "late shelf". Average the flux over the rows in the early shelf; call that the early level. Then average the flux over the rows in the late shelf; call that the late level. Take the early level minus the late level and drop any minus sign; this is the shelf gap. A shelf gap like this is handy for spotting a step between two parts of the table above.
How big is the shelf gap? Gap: 0.84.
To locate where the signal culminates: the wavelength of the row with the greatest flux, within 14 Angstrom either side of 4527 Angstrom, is 4519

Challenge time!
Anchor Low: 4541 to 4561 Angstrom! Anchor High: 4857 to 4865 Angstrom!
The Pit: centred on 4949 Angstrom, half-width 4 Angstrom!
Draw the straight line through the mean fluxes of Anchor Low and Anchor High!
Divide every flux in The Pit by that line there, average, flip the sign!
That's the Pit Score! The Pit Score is -1.15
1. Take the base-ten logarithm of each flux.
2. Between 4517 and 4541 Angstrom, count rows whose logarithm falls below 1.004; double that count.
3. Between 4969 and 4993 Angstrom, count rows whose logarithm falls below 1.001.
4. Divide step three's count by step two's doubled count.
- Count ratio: 0.4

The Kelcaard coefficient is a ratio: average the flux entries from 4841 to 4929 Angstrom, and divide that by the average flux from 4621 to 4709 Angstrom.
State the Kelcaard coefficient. 0.92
